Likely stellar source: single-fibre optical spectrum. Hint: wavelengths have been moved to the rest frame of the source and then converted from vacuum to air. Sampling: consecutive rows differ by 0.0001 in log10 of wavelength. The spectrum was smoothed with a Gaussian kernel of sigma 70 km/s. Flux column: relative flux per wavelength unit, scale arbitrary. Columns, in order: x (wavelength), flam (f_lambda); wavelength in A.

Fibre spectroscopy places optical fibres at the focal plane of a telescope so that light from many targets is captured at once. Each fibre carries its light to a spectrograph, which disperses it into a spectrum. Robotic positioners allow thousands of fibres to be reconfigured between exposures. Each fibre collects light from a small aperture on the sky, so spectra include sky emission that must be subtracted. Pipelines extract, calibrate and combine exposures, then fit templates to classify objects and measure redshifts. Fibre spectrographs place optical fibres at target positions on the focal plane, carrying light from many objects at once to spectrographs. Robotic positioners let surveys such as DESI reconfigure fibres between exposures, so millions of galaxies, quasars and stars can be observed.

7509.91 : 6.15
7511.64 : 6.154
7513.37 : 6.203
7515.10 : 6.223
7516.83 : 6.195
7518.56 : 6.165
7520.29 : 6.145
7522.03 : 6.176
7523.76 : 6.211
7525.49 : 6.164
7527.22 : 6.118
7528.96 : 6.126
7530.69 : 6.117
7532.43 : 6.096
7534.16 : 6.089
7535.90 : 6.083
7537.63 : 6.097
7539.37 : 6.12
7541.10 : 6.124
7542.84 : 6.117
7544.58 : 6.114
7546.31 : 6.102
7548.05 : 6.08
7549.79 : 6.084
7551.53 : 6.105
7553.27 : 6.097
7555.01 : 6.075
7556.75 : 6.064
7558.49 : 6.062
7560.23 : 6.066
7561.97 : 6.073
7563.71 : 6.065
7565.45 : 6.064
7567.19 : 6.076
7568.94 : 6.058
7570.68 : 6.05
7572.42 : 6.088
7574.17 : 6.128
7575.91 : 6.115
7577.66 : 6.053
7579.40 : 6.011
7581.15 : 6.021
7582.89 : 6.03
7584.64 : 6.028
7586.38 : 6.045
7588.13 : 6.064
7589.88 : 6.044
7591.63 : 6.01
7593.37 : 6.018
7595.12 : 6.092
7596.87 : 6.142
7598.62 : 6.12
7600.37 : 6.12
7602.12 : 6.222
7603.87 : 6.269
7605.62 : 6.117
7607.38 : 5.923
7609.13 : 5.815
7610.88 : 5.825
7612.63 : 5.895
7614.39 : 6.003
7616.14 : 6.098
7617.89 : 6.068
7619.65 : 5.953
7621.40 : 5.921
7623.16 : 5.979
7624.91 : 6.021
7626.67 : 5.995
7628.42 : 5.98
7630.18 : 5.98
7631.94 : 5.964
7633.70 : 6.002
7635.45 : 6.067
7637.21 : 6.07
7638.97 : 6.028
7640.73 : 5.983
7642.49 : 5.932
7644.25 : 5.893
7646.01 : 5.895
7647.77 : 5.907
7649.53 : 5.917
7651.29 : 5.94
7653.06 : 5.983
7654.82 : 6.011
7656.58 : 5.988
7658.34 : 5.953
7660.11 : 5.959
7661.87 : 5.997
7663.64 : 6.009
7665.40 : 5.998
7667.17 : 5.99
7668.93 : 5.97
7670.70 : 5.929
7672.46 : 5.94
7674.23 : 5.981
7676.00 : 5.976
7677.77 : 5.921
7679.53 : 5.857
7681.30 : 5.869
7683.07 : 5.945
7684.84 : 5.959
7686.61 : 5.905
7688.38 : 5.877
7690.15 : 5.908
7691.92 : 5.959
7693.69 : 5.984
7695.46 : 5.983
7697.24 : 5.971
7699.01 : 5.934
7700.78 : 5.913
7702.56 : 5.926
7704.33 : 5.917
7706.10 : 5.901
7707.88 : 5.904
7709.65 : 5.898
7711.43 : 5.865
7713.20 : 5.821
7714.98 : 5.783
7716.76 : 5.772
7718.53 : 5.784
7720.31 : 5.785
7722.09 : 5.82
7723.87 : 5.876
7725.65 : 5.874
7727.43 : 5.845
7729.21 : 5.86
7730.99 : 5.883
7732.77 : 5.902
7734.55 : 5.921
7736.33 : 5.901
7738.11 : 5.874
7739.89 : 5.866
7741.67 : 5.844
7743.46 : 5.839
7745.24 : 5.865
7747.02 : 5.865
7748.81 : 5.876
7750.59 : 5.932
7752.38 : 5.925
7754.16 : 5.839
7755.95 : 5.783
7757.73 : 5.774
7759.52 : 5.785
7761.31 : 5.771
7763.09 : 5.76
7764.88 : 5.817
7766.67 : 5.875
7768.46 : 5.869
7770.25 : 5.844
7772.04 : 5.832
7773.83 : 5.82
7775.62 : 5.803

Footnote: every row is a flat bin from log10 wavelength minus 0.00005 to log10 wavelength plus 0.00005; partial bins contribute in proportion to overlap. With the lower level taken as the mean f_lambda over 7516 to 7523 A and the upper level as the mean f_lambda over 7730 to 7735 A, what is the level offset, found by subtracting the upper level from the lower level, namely 0.27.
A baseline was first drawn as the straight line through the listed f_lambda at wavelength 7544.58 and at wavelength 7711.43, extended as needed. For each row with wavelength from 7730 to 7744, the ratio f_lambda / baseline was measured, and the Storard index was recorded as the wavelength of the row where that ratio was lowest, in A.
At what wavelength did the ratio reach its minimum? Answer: 7743.46 A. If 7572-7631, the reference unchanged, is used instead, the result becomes 7609.13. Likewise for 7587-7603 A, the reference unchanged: 7591.63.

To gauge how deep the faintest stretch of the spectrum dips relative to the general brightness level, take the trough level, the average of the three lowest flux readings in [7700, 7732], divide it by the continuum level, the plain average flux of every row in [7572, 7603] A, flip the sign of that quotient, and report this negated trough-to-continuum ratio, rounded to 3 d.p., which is -0.951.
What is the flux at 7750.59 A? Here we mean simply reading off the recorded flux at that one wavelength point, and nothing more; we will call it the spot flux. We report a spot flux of 5.932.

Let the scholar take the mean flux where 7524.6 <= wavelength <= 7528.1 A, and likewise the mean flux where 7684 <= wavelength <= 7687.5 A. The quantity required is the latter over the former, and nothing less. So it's 0.97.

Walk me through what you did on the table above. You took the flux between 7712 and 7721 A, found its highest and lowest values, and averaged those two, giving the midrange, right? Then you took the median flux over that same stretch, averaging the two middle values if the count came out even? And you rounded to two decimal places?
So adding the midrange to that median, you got 11.58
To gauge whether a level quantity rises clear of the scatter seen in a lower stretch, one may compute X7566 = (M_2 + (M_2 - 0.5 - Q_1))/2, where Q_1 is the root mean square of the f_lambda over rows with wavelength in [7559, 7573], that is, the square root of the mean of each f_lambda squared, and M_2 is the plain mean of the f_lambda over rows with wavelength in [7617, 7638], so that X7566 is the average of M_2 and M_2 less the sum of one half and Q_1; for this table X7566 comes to 2.72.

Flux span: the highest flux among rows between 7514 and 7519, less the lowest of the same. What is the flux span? 0.058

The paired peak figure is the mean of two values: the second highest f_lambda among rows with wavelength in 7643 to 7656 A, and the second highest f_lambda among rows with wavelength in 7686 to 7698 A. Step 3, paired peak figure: 5.98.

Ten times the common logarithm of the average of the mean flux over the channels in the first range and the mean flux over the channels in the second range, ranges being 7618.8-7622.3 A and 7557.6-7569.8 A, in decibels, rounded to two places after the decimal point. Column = 7.78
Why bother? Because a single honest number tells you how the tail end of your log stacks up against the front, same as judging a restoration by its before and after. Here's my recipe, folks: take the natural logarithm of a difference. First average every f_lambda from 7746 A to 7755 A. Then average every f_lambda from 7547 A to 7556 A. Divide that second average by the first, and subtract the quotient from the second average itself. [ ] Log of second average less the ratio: 1.62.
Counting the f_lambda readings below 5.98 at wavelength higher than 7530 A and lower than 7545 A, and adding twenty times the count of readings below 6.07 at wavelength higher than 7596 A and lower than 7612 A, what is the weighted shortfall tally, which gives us 60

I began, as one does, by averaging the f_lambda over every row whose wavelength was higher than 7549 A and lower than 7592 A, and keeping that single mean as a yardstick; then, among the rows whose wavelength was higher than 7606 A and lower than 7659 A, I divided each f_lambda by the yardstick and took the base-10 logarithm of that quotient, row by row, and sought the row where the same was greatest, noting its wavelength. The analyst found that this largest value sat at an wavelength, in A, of 7616.14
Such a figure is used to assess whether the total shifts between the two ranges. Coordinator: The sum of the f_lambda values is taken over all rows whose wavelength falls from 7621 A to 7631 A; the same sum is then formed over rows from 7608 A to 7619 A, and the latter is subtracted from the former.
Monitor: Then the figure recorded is 0.17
